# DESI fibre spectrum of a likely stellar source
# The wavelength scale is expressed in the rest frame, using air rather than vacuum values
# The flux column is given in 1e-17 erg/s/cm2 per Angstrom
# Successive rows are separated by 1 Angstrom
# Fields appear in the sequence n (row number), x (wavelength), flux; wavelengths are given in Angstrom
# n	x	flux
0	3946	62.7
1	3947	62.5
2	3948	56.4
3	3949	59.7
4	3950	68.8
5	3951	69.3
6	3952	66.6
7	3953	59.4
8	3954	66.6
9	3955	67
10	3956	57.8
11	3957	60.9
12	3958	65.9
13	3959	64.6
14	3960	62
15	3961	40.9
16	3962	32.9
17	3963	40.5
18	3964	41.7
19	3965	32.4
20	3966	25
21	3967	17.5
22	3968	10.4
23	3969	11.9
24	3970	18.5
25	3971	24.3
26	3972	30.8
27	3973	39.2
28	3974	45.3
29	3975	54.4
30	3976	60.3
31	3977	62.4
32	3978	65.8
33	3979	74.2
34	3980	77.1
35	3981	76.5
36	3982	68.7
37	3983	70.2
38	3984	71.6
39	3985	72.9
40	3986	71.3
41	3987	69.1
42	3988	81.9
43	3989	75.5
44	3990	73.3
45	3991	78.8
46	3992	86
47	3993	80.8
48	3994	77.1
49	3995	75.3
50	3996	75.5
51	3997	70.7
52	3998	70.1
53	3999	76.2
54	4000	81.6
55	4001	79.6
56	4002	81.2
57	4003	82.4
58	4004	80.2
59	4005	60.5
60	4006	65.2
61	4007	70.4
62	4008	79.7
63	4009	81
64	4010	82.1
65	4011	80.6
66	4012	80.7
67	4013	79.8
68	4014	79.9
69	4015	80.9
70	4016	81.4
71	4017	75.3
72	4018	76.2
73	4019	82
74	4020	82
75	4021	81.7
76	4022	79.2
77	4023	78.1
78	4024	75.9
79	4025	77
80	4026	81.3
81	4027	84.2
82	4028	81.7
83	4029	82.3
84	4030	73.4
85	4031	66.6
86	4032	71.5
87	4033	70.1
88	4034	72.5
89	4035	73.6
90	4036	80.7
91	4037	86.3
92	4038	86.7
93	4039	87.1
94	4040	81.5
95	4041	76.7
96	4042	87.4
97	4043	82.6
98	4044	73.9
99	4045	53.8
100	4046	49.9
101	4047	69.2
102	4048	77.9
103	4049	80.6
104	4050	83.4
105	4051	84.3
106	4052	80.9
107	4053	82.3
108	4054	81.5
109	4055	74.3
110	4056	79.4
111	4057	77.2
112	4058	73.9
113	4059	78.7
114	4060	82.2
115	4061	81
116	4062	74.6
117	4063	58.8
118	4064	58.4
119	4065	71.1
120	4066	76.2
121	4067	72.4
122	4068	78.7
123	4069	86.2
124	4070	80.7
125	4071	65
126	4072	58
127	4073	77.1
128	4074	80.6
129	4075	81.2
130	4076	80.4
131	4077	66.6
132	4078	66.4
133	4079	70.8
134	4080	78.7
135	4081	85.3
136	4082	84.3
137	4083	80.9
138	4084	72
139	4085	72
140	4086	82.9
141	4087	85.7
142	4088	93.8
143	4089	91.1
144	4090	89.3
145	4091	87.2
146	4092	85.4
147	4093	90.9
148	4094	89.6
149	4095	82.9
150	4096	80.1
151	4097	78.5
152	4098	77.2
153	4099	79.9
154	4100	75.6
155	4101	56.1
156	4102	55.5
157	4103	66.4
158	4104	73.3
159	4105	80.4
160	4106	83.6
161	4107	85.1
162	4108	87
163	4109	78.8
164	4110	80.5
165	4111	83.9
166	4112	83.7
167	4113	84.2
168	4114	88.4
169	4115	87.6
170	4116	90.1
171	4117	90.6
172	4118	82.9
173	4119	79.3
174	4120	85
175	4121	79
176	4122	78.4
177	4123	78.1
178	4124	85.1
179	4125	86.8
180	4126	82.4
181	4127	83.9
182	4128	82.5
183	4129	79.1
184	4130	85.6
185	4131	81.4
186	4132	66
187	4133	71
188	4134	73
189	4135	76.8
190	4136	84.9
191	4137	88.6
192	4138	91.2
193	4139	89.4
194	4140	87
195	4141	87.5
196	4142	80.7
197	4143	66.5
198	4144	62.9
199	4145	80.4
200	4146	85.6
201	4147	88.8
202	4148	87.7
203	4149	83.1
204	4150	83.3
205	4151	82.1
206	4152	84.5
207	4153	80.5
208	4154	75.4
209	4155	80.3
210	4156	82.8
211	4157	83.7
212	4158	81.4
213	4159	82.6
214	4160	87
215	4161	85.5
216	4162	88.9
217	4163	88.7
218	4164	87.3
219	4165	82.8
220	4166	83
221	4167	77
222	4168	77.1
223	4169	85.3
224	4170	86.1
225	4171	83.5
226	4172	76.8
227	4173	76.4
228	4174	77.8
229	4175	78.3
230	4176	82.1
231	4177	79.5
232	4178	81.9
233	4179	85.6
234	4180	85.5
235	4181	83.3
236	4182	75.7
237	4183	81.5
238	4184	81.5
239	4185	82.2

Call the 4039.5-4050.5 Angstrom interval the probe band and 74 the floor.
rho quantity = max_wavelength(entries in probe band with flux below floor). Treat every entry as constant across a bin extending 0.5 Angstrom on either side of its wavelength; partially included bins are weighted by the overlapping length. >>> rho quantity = 4047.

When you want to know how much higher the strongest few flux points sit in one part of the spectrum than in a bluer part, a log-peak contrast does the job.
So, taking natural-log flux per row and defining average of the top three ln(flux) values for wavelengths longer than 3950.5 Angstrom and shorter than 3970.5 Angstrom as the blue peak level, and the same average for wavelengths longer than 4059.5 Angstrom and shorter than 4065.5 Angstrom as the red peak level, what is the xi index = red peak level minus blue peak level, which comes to 0.16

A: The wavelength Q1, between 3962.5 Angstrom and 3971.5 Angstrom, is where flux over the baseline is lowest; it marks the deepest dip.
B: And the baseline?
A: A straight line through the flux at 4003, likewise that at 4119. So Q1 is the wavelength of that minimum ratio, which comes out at 3968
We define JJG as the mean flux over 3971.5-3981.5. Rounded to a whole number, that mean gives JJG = 59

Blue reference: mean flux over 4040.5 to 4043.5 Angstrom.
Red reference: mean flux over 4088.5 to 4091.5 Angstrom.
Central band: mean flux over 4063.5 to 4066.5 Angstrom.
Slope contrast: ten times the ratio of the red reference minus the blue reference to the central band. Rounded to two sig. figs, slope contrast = 1.0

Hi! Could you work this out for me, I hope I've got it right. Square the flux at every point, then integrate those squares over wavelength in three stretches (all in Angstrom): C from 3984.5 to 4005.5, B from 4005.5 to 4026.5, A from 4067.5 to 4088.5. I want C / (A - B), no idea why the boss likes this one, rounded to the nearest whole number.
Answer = -49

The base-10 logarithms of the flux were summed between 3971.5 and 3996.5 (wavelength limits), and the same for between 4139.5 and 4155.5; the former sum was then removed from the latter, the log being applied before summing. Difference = -15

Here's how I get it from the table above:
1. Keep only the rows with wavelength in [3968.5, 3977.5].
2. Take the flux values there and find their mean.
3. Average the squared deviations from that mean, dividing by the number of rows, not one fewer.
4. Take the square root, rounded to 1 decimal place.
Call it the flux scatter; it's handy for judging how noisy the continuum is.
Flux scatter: 17.4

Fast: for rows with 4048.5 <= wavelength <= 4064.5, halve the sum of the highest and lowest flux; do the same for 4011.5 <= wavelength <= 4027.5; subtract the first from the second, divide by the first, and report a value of 0.12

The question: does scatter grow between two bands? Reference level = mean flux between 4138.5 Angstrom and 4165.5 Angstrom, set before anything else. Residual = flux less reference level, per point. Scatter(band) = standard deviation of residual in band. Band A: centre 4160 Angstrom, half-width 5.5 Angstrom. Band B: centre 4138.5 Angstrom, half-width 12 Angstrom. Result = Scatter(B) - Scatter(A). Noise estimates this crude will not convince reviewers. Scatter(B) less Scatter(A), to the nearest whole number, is 5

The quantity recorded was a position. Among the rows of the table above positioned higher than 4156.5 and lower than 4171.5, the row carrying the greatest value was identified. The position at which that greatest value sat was 4162 Angstrom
